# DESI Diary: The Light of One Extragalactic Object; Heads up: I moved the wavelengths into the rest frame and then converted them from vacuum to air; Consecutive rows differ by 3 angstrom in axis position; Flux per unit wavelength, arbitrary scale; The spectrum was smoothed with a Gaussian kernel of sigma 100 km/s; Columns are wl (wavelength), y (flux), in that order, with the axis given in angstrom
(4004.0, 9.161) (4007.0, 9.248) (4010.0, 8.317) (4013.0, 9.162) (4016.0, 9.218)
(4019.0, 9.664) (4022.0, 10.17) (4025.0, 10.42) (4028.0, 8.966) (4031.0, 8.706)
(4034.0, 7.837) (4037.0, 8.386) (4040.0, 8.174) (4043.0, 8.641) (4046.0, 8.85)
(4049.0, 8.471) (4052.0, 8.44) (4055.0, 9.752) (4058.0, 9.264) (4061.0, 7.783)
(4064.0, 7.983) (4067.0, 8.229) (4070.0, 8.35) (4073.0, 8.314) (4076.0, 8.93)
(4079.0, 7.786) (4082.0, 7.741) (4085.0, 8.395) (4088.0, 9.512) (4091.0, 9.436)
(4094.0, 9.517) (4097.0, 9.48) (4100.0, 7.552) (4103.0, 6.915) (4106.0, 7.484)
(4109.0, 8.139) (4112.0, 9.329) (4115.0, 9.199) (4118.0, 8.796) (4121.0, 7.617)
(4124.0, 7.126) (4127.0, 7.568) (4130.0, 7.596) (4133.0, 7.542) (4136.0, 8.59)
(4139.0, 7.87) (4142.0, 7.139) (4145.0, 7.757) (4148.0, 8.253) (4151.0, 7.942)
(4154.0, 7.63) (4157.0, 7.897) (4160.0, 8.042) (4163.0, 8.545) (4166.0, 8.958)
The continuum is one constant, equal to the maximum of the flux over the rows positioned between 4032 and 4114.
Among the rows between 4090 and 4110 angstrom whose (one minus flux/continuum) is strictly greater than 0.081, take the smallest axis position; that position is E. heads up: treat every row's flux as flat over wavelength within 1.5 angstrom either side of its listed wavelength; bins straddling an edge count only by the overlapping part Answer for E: 4100.0 angstrom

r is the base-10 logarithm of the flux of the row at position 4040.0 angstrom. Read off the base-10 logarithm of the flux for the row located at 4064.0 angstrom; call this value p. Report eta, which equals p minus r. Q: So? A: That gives -0.010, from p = 0.902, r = 0.91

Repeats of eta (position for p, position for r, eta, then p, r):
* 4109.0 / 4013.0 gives -0.051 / 0.911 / 0.96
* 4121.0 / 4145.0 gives -0.008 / 0.882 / 0.89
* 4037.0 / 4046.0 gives -0.023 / 0.924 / 0.95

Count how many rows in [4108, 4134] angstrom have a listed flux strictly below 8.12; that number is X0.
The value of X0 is 5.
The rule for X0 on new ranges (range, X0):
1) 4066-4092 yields 2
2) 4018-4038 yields 1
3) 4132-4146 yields 4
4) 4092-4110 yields 3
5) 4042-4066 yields 2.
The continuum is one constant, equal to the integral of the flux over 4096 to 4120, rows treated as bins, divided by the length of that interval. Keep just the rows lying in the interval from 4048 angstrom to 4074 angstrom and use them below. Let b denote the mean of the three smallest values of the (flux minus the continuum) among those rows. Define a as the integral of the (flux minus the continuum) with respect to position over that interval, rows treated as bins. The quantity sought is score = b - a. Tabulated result -5.3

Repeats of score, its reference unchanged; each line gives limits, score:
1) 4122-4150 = 15.9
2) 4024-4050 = -9.7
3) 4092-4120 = -5.7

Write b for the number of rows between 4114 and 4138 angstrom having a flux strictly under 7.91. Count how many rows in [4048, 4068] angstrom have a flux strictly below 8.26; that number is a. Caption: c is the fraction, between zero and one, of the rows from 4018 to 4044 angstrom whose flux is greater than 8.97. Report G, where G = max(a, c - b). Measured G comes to 3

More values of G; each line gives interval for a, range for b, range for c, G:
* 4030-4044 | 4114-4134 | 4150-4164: 2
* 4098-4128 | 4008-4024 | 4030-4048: 7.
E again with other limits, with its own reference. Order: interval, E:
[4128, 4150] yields 4130.0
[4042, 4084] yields 4043.0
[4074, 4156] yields 4076.0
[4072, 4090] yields 4073.0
